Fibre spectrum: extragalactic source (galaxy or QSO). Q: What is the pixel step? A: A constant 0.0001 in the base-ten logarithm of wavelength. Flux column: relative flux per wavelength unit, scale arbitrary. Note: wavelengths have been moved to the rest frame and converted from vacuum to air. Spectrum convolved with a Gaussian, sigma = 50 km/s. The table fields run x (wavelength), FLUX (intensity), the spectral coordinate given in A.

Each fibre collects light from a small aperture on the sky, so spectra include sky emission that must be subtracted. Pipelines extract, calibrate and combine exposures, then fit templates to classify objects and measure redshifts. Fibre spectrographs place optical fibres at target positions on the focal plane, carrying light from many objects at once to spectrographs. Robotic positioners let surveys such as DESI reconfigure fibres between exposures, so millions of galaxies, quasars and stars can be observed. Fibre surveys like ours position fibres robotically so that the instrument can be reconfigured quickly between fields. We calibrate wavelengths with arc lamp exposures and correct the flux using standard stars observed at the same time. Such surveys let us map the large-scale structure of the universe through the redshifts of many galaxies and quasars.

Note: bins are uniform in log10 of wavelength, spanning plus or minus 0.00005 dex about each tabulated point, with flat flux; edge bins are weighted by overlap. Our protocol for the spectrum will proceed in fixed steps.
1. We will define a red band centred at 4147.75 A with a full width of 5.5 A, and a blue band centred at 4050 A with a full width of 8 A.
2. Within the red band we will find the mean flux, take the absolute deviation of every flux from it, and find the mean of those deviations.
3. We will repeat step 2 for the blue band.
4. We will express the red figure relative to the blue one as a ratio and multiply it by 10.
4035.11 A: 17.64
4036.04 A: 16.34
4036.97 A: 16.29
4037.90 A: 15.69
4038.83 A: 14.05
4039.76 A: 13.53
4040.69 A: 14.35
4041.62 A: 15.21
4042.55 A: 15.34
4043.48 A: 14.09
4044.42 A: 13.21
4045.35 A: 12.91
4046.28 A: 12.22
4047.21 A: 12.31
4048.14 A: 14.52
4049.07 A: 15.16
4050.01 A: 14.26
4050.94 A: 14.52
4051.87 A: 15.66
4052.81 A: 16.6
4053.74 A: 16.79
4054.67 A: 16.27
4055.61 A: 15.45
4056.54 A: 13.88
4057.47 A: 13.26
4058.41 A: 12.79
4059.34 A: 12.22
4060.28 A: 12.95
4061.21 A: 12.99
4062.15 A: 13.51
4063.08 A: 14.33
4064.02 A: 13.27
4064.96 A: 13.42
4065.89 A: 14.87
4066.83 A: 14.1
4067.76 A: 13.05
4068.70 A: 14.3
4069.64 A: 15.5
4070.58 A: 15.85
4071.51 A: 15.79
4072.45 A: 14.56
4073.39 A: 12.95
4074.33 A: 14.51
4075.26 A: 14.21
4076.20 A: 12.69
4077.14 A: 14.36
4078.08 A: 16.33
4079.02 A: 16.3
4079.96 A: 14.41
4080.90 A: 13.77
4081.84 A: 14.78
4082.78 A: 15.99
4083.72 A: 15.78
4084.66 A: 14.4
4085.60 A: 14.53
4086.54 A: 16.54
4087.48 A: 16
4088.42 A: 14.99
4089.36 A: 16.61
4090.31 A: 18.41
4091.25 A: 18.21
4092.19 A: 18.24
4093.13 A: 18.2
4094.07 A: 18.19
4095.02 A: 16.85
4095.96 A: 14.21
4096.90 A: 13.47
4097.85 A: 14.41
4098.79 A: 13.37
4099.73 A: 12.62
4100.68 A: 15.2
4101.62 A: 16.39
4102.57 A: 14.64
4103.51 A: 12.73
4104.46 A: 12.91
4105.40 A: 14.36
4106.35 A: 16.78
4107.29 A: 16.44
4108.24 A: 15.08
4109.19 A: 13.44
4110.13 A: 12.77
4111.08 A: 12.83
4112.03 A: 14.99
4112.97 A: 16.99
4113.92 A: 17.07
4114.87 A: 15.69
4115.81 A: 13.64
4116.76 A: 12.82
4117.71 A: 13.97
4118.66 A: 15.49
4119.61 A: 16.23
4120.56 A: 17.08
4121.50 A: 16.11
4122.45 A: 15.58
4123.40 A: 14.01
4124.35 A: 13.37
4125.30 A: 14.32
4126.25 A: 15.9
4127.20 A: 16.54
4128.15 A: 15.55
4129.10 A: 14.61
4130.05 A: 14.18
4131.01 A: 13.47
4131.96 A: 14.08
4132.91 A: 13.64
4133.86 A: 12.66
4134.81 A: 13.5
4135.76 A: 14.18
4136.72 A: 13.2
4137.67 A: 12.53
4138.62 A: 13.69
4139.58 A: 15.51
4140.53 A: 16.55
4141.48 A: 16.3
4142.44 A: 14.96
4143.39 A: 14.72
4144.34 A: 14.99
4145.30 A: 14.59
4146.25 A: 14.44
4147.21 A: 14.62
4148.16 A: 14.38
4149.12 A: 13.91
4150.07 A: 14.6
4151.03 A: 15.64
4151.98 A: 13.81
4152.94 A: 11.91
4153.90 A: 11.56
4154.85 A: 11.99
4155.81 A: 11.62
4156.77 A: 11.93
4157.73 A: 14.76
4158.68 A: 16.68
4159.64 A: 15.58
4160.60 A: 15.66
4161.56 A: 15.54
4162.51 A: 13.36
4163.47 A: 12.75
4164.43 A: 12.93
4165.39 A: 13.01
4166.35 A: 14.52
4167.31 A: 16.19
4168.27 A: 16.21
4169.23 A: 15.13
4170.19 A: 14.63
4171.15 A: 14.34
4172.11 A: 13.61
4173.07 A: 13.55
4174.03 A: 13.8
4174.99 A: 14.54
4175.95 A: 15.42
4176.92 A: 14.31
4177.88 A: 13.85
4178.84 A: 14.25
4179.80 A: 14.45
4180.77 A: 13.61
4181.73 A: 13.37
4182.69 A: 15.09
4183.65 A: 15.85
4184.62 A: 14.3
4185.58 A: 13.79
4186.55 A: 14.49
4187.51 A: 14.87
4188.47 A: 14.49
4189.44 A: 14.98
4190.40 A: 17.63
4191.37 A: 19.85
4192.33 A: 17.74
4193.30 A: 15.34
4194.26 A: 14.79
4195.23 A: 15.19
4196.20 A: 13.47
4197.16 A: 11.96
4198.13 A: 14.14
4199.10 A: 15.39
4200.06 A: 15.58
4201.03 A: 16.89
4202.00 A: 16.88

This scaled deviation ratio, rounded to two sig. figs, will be 1.5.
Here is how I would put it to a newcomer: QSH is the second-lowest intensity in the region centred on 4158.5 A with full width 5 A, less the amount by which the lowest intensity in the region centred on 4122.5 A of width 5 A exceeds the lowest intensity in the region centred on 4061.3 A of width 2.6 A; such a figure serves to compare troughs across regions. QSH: 14.3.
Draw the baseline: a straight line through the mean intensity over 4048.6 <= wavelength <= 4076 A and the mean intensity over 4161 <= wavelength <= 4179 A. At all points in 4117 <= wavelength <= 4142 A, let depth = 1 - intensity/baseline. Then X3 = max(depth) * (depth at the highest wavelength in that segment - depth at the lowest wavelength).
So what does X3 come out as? -0.021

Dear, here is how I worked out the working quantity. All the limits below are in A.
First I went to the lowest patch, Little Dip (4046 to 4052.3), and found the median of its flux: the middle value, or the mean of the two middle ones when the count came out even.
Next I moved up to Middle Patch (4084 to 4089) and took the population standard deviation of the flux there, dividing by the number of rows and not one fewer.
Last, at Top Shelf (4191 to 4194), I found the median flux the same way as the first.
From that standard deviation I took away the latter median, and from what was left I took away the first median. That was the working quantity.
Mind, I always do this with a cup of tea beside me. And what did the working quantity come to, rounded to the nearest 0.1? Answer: -31.4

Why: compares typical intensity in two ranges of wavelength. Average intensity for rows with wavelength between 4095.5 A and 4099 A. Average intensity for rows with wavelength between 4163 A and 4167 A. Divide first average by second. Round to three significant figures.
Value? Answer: 1.04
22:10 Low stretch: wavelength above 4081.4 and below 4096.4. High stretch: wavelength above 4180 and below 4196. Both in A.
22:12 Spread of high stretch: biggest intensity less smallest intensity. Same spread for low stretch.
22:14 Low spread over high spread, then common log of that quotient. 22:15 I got -0.19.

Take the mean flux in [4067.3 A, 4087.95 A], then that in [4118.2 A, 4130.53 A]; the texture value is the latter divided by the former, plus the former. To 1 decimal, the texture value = 15.9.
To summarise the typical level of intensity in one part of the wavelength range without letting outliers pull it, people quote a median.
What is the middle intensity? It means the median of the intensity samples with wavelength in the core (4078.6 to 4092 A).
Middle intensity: 15.9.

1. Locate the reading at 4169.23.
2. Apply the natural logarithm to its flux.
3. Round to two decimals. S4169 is 2.72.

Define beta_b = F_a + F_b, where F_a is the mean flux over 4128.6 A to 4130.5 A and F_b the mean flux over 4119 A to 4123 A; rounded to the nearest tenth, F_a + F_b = 30.6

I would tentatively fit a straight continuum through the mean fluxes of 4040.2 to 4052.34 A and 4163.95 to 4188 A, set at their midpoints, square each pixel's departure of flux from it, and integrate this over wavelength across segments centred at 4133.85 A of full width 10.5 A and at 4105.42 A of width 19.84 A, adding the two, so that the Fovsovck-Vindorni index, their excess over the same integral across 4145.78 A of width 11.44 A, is 44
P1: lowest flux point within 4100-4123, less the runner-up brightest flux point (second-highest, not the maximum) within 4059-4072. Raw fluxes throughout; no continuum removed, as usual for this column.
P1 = -3.1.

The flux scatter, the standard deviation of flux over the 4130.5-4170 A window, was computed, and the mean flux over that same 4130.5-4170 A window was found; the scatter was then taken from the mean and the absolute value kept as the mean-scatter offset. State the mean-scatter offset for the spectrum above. 12.8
